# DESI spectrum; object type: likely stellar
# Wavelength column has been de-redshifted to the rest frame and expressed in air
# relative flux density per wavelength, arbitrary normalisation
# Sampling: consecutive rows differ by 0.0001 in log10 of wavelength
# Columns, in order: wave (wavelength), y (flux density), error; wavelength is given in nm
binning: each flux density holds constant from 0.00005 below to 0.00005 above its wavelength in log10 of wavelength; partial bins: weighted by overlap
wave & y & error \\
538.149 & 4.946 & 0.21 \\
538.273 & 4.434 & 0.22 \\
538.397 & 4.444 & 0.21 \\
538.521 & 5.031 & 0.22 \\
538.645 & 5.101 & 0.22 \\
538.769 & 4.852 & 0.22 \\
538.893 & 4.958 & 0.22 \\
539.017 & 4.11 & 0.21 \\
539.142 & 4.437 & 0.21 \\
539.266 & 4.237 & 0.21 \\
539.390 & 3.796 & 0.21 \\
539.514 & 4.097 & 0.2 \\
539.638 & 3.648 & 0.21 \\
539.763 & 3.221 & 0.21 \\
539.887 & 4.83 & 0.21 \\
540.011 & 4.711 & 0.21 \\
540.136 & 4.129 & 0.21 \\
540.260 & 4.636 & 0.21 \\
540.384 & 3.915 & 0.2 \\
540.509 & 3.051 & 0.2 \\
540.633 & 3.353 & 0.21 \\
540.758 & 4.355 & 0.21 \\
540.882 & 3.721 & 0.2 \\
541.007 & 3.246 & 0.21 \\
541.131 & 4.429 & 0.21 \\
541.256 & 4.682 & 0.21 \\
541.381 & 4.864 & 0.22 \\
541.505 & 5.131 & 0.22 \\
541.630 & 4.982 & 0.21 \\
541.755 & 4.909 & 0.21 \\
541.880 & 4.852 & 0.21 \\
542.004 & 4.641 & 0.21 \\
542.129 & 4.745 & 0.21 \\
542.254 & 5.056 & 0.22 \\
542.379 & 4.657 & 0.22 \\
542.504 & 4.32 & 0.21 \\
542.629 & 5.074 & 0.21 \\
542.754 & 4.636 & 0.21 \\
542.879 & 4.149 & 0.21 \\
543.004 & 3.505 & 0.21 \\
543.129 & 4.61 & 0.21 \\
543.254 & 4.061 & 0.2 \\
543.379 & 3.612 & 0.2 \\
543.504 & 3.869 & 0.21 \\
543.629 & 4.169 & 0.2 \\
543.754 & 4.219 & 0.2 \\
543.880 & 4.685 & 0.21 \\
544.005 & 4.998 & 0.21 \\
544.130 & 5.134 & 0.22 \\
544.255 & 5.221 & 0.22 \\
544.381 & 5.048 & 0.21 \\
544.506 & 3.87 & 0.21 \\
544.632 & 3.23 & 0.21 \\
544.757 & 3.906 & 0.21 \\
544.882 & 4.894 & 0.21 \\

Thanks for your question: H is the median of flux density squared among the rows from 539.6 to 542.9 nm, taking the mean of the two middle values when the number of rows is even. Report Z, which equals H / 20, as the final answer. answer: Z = 1.07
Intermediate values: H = 21.5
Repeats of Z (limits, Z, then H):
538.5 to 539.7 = 0.94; 18.8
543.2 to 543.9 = 0.85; 16.9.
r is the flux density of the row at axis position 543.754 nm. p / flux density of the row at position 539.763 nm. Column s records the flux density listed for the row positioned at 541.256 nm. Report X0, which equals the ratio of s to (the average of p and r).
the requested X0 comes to 1.26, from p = 3.221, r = 4.219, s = 4.682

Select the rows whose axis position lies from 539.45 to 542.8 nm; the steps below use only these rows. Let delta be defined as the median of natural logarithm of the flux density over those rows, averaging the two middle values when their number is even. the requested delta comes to 1.53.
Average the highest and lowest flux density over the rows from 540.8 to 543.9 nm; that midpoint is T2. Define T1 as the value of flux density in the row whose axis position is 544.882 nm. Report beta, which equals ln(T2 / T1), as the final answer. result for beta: -0.16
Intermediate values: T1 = 4.894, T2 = 4.19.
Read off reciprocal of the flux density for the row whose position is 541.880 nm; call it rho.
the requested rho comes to 0.206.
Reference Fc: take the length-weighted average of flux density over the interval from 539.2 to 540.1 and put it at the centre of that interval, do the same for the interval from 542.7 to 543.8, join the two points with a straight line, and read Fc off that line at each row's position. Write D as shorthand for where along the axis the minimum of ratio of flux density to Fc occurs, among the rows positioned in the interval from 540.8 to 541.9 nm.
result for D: 541.007 nm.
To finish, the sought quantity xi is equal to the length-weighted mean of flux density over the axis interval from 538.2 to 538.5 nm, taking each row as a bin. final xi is 4.54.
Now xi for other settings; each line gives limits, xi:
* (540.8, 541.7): 4.44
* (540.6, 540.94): 3.85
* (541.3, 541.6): 4.98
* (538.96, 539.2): 4.26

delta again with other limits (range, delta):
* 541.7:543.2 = 1.54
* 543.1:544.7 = 1.44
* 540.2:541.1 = 1.31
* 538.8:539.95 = 1.41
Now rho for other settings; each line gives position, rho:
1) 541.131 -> 0.226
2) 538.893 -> 0.202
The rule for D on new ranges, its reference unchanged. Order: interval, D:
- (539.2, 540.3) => 539.763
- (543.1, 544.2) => 543.379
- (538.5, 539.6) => 539.390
